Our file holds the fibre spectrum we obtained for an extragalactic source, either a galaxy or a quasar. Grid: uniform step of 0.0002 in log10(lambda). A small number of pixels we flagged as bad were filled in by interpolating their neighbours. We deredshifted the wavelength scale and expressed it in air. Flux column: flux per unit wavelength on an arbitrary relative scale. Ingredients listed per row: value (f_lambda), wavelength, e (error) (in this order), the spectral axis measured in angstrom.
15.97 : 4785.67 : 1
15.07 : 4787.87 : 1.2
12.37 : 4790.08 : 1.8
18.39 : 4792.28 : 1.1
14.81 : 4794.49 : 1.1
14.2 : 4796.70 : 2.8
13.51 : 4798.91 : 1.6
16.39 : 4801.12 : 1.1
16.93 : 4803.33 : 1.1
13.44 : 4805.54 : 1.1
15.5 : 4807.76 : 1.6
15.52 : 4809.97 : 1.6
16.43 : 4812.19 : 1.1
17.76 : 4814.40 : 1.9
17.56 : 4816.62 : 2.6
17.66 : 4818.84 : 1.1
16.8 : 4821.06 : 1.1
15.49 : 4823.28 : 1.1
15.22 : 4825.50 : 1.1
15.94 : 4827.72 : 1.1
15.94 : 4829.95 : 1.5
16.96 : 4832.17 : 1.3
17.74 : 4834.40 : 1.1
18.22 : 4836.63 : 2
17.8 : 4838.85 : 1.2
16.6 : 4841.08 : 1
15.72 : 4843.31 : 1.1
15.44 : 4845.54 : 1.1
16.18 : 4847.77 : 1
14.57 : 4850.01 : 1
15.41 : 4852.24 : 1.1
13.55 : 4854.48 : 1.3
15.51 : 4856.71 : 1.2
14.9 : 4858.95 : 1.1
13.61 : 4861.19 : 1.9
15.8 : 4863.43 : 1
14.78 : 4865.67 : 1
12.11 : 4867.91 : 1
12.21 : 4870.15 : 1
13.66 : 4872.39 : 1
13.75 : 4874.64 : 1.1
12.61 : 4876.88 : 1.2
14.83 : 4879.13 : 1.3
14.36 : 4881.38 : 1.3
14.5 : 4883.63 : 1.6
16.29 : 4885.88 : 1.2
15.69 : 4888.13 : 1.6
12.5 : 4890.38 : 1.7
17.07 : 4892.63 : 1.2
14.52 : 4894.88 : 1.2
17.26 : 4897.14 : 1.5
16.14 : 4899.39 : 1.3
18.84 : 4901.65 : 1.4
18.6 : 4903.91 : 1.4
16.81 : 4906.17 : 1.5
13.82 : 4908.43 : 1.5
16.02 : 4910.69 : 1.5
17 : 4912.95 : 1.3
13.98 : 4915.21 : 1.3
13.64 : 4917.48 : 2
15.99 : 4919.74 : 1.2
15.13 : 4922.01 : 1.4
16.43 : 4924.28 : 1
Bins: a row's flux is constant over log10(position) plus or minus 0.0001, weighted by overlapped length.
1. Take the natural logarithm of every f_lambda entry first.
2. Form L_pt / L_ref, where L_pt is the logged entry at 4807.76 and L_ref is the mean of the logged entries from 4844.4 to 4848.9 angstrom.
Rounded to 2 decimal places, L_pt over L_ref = 0.99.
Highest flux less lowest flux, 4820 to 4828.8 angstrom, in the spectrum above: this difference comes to 1.6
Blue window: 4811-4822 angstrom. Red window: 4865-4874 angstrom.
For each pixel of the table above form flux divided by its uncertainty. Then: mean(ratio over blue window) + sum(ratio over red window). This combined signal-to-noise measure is 65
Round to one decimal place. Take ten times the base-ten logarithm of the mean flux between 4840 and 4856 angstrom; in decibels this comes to 11.9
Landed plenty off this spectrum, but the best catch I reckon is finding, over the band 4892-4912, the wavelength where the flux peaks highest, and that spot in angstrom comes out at 4901.65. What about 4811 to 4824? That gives 4814.40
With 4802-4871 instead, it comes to 4836.63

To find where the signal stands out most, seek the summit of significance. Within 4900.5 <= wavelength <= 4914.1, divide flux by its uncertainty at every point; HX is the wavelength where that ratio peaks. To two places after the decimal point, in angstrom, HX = 4901.65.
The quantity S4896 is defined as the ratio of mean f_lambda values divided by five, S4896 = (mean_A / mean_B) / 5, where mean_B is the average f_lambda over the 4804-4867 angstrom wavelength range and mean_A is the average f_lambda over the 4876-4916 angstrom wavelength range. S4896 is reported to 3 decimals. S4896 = 0.196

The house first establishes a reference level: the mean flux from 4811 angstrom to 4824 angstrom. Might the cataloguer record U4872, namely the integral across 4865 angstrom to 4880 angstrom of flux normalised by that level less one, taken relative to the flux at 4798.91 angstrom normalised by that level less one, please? 16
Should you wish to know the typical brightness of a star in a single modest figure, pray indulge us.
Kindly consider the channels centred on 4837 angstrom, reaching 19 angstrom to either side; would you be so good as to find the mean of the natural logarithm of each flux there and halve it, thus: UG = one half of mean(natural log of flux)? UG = 1.39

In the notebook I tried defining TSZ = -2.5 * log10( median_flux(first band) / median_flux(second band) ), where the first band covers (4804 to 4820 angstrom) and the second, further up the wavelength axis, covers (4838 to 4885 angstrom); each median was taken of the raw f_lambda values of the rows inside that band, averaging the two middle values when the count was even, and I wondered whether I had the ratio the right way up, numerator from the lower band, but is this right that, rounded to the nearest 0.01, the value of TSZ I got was -0.11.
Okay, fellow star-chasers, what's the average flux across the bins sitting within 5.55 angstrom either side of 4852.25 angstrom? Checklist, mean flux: 15.0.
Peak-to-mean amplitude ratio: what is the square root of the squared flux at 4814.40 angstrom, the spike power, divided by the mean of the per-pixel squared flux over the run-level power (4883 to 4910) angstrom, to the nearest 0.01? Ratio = 1.10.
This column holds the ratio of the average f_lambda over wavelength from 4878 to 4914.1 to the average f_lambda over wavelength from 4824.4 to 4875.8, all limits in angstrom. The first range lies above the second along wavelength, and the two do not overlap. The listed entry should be 1.04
